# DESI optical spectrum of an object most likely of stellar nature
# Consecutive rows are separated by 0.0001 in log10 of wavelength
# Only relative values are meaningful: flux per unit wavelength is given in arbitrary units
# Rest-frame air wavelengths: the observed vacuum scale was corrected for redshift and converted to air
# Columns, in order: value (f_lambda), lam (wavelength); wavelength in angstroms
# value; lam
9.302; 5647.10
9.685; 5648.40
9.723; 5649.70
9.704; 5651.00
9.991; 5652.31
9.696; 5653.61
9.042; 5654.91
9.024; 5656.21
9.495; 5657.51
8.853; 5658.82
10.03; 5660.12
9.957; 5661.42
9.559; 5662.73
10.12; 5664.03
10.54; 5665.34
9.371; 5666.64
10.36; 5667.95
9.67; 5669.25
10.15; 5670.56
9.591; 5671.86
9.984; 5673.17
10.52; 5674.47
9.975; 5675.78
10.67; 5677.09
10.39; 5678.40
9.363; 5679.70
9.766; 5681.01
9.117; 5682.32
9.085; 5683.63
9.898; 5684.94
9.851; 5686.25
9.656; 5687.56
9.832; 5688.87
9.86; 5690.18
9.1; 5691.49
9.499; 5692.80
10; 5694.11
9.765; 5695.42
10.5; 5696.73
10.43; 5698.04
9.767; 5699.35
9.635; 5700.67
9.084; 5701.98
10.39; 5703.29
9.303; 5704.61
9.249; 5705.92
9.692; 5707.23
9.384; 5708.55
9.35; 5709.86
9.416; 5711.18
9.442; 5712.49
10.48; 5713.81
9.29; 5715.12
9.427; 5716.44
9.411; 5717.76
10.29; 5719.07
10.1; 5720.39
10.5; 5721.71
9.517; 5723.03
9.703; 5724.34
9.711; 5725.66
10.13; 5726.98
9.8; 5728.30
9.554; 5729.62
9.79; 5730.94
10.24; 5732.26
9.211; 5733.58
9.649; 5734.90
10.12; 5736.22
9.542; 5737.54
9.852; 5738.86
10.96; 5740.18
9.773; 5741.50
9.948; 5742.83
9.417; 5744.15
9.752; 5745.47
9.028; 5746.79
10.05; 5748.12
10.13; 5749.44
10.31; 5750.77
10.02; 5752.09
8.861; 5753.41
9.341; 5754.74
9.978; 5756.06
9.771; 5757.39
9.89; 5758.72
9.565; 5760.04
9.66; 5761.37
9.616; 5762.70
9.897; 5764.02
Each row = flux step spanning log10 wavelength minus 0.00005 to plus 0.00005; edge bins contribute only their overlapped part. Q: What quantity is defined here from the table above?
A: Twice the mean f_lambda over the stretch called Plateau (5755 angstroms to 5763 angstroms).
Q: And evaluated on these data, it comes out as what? 19.5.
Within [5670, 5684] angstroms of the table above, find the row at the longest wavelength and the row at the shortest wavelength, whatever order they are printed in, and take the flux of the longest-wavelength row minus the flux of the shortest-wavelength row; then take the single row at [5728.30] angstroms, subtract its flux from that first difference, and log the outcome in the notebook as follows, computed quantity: -10.9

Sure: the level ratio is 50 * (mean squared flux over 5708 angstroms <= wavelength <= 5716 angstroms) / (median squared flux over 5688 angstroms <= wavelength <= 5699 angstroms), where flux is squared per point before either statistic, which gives 47.2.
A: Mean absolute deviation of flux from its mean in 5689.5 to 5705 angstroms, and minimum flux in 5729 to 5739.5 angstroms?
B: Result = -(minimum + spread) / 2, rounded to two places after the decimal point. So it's -4.80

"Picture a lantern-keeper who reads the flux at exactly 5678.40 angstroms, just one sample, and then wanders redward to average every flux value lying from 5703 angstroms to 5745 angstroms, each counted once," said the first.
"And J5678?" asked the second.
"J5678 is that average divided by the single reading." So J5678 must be 0.94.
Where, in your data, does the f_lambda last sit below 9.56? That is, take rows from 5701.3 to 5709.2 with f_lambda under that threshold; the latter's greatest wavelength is 5708.55 angstroms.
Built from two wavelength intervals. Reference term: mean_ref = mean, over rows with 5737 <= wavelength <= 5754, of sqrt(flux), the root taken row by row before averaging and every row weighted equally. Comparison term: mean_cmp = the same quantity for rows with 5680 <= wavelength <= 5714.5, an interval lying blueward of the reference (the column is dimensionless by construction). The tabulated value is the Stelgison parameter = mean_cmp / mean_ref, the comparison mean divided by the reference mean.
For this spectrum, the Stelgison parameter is 0.99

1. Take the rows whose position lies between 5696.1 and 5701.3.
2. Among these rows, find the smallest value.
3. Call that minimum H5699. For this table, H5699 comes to 9.635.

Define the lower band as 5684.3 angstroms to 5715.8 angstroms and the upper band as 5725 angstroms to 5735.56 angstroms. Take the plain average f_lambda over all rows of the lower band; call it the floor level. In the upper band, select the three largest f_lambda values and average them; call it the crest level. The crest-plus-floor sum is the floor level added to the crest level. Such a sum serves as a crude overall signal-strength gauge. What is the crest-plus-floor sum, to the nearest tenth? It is 19.8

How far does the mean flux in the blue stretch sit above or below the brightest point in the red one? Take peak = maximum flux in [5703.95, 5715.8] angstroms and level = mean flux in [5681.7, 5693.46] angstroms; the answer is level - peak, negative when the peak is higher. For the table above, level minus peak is -0.94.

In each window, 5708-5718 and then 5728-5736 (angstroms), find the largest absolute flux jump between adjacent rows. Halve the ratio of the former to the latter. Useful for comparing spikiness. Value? 0.58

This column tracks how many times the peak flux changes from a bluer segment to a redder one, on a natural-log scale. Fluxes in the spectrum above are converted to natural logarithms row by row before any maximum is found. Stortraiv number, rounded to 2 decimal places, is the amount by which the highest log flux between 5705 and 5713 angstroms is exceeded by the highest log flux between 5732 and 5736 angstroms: 0.06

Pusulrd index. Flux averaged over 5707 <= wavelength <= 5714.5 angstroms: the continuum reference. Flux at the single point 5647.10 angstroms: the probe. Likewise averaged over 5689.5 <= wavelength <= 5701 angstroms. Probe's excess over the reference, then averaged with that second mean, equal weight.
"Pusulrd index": 4.76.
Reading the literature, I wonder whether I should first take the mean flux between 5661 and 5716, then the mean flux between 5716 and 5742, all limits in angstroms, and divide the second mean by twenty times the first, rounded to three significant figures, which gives 0.0504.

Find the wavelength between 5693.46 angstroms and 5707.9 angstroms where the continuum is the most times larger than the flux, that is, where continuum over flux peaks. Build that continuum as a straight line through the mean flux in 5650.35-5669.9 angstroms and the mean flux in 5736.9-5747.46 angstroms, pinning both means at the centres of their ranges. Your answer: 5701.98 angstroms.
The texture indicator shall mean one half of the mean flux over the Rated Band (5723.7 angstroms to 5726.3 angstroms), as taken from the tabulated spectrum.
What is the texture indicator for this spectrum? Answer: 4.85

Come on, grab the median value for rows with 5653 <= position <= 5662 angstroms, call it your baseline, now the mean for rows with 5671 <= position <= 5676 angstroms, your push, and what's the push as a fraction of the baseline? 1.06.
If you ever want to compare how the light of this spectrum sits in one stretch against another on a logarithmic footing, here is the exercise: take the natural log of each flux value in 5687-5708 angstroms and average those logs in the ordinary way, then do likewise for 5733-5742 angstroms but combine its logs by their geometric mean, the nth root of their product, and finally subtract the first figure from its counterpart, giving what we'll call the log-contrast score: 0.013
